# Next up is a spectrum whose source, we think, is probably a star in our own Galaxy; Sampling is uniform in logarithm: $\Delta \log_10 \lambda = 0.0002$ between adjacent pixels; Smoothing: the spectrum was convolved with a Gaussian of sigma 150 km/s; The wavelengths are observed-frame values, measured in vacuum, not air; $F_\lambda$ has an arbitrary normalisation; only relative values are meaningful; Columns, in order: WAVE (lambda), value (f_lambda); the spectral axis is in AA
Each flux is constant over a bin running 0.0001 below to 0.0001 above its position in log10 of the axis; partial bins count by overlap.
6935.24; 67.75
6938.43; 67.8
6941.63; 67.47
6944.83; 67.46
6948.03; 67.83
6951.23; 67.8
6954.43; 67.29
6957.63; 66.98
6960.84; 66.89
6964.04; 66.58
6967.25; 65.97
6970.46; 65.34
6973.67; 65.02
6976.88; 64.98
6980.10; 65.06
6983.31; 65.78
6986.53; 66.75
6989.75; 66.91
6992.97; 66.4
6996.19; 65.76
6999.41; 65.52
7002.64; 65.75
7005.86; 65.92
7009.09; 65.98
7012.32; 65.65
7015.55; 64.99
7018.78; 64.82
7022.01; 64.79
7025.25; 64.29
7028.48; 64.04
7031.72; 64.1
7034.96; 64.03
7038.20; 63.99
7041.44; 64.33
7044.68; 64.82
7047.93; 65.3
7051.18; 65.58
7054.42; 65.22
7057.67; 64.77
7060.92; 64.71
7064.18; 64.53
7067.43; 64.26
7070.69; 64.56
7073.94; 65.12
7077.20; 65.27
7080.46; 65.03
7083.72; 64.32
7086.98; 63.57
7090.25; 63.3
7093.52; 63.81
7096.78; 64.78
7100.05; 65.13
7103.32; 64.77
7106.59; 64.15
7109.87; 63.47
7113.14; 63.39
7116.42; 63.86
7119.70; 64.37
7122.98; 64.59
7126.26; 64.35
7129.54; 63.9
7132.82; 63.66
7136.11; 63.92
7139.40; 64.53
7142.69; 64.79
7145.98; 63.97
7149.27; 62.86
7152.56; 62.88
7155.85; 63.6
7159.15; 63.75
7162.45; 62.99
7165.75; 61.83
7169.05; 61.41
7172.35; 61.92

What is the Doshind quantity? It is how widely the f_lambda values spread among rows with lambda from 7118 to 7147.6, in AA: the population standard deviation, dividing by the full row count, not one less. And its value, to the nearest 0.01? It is 0.36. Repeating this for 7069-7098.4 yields 0.67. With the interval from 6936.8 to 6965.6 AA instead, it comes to 0.42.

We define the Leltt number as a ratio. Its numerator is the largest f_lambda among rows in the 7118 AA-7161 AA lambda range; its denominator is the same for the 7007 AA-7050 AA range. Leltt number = 0.982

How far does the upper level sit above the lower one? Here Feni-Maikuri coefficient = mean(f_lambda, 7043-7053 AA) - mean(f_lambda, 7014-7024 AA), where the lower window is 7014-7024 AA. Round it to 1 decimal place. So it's 0.4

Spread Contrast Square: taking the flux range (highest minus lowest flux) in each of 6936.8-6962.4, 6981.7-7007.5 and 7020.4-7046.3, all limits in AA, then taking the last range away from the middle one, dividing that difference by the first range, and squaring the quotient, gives 0.355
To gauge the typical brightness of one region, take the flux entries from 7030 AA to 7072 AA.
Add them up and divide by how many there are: 64.6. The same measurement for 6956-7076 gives 65.3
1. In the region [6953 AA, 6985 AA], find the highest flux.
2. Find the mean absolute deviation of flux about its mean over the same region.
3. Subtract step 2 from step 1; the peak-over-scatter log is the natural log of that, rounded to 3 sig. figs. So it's 4.20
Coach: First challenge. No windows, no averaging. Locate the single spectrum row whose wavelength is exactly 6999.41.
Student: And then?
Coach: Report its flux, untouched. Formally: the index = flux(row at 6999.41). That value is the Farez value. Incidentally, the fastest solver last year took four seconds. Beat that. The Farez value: 65.52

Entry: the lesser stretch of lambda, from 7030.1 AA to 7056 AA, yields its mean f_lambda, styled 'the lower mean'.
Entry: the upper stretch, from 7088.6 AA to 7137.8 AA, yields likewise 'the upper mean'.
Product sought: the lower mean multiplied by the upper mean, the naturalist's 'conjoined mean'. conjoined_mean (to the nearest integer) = 4145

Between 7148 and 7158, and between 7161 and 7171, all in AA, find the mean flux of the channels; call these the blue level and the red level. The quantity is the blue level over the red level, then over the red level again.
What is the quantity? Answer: 0.0164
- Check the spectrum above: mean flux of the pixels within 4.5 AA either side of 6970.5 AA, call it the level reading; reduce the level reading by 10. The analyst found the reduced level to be 55.4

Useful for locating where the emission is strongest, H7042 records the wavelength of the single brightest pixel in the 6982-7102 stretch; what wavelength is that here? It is 6989.75 AA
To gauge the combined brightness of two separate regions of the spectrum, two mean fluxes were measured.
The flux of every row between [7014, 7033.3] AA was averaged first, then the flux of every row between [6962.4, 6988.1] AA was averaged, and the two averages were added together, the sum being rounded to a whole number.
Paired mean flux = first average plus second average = 130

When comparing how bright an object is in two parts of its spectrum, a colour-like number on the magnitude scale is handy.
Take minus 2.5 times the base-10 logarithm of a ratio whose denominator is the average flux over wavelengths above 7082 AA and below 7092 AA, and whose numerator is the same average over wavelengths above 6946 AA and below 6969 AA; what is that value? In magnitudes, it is -0.06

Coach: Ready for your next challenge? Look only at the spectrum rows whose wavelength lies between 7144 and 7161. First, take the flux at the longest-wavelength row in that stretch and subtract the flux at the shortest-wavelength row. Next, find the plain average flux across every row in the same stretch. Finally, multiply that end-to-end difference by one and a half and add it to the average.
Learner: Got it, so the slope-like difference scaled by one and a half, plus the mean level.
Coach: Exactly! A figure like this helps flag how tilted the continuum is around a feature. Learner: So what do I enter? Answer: 63.1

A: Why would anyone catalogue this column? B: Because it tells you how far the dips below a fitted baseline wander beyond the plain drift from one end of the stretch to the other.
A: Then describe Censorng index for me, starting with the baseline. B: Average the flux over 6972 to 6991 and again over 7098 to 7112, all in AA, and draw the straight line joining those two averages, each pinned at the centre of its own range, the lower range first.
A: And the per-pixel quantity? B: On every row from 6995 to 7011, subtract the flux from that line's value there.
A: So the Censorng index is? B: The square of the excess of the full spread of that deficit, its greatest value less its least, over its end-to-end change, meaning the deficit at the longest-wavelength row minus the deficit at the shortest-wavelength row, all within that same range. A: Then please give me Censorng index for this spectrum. 1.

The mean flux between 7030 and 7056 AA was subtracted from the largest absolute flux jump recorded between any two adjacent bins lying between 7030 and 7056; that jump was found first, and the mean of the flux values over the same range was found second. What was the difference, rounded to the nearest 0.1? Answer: -64.2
